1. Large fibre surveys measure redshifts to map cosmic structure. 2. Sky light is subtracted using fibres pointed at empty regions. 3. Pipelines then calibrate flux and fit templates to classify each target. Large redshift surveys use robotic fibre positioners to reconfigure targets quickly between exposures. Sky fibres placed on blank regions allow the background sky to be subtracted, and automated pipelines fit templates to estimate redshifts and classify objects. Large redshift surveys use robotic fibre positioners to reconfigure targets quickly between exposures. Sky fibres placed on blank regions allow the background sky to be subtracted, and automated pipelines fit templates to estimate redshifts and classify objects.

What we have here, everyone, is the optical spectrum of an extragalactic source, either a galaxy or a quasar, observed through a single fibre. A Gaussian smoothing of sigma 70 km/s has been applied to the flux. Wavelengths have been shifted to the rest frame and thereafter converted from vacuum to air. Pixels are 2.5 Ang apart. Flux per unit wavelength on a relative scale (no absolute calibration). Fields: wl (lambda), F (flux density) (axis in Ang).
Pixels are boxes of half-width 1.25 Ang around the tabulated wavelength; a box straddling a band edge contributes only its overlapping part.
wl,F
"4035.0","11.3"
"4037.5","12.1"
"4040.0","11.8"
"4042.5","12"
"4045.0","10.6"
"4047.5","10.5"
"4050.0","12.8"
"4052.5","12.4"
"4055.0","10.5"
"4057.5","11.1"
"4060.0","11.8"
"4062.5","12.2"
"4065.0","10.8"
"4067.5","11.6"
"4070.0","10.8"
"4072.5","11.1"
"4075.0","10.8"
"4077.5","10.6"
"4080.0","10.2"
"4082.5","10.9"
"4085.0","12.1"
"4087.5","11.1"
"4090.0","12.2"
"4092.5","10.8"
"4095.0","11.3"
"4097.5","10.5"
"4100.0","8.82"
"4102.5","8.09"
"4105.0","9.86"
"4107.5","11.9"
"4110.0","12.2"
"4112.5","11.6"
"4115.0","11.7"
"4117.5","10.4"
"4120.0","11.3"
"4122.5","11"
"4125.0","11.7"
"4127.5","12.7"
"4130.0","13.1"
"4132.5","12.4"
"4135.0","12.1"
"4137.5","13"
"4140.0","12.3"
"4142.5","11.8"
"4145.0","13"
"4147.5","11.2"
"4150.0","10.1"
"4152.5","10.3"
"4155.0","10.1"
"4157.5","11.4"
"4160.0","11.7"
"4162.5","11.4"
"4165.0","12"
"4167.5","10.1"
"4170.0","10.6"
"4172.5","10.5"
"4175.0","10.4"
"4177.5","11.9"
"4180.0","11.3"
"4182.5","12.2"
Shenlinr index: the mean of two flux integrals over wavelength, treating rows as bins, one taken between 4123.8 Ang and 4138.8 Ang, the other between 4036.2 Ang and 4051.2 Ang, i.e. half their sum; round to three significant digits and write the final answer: 181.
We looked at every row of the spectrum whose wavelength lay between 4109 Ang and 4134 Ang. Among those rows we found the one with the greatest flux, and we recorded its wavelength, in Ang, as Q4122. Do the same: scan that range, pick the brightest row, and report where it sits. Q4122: 4130.0 Ang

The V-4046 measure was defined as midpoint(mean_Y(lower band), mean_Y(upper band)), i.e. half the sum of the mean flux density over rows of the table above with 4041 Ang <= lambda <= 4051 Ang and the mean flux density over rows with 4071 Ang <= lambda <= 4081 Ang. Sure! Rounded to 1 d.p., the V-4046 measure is 11.1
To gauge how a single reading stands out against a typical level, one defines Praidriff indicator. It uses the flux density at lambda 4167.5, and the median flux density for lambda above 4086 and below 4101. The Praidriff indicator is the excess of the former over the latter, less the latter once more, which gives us -11.8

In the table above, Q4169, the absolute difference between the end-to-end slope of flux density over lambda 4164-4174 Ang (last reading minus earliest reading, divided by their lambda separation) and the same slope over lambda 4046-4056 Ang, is 0.20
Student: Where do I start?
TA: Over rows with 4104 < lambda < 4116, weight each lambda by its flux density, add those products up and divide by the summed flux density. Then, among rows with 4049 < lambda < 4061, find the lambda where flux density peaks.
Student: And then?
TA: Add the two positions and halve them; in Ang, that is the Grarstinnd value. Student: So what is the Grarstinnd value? 4080.1 Ang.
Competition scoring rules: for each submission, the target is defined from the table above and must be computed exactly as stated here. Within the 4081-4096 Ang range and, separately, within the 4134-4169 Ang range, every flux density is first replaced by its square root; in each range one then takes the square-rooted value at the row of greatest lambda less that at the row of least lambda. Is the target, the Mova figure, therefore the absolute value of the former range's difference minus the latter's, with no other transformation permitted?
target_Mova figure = 0.4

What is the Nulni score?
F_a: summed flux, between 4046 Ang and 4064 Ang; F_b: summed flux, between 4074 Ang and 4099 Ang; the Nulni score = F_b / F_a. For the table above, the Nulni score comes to 1.36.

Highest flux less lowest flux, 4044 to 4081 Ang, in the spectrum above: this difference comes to 2.6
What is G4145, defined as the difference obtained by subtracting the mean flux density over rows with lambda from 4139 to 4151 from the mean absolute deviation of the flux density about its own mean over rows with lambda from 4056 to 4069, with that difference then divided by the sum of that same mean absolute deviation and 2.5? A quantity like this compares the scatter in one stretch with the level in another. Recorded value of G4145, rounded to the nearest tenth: -3.8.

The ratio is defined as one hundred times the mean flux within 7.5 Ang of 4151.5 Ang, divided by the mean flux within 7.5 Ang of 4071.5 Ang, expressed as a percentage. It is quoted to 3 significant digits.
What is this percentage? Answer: 101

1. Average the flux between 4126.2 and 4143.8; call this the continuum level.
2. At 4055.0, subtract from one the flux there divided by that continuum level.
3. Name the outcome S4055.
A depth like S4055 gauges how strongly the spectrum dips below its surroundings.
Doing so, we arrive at 0.16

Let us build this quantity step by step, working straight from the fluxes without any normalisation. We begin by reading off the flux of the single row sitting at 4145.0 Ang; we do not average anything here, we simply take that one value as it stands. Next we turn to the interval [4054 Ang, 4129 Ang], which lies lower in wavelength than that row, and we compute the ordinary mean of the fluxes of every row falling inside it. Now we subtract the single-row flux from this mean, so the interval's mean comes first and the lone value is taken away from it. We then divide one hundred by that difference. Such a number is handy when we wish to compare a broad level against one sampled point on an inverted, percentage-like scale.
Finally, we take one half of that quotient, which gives -26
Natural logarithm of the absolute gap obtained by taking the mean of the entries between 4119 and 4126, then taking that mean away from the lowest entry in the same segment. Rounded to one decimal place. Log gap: -1.1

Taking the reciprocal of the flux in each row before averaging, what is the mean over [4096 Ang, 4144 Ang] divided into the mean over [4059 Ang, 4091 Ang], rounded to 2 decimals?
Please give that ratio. 1.00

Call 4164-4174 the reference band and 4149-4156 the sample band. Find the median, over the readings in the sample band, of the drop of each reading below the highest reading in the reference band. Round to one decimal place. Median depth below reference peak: 1.9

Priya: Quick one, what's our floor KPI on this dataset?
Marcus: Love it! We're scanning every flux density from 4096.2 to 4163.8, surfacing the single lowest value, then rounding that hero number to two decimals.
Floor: 8.09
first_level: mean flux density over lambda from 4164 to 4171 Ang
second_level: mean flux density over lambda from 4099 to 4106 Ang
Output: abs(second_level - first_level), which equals 2.0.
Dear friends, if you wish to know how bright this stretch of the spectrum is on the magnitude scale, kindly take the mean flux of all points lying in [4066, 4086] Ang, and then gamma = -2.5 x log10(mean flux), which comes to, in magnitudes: -2.60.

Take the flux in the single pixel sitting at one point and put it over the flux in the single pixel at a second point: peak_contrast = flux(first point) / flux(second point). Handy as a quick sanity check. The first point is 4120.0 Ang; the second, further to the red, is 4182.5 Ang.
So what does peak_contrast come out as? 0.93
